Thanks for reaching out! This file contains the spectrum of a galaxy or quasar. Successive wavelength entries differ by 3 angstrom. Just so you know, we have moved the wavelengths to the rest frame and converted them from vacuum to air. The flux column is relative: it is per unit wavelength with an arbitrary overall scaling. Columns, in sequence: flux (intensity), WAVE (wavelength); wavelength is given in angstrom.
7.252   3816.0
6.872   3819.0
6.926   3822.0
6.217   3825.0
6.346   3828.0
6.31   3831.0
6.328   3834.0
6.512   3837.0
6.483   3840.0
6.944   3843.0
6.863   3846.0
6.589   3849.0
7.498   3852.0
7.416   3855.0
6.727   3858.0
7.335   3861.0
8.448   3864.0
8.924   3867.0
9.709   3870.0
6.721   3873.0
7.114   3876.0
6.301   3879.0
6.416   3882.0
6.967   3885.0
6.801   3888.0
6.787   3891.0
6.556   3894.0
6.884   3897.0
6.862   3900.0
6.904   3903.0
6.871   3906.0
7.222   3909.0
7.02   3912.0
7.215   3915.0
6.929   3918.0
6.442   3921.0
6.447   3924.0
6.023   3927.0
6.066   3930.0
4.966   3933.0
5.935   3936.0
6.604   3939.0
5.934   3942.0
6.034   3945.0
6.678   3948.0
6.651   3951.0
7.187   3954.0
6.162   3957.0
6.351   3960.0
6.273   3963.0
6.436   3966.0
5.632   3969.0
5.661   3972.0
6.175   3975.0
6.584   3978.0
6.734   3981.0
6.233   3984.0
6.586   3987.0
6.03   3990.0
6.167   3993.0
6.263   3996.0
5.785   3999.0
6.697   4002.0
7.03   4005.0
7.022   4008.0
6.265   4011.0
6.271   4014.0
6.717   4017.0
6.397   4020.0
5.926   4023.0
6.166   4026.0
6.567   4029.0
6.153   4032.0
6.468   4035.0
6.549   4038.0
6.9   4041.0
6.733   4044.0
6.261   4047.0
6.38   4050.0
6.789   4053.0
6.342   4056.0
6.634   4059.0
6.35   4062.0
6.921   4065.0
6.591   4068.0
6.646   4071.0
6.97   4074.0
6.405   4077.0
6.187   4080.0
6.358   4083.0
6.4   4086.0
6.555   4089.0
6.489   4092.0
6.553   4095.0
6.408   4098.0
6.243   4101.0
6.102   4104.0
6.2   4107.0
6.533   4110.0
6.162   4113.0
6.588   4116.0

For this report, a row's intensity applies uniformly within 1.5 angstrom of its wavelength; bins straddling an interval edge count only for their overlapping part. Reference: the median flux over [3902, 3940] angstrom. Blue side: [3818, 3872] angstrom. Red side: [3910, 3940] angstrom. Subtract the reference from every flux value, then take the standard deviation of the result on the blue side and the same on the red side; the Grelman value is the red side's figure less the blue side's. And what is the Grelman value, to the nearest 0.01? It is -0.32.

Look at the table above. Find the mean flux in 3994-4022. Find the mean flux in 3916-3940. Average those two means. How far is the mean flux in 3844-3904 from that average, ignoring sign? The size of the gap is 0.9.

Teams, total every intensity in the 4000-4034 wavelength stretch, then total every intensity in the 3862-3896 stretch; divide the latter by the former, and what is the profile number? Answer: 1.13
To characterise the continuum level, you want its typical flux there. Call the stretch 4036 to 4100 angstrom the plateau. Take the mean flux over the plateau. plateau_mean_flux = 6.5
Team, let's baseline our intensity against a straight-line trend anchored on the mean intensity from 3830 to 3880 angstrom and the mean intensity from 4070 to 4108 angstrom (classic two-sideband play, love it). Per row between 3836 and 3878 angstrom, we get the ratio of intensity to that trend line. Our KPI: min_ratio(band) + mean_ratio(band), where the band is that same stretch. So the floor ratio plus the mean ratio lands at 1.92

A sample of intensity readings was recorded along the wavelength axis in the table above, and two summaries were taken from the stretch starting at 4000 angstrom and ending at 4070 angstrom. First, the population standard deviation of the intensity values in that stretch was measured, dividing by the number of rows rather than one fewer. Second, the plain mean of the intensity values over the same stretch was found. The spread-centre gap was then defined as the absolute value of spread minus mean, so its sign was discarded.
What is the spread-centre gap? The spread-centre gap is 6.2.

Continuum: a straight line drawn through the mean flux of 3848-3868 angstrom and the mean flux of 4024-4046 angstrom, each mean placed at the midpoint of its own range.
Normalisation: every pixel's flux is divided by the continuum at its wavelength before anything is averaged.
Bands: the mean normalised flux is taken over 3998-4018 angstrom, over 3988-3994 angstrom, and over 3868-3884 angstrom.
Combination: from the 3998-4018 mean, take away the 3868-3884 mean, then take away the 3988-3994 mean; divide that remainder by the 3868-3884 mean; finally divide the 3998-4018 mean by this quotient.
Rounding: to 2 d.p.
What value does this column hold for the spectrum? -1.07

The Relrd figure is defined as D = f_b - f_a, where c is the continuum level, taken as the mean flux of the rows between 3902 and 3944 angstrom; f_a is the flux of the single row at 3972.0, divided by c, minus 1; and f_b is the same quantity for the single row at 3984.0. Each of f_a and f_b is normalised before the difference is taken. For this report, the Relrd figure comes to 0.09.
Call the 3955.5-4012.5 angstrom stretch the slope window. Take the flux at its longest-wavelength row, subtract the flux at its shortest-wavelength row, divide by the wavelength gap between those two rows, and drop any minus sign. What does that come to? 0.00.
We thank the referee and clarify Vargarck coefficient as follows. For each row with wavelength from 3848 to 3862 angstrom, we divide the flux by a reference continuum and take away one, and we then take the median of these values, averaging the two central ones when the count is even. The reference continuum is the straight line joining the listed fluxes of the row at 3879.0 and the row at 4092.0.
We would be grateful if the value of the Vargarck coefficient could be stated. 0.17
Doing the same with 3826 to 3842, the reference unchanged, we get 0.01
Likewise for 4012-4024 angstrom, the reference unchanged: -0.01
